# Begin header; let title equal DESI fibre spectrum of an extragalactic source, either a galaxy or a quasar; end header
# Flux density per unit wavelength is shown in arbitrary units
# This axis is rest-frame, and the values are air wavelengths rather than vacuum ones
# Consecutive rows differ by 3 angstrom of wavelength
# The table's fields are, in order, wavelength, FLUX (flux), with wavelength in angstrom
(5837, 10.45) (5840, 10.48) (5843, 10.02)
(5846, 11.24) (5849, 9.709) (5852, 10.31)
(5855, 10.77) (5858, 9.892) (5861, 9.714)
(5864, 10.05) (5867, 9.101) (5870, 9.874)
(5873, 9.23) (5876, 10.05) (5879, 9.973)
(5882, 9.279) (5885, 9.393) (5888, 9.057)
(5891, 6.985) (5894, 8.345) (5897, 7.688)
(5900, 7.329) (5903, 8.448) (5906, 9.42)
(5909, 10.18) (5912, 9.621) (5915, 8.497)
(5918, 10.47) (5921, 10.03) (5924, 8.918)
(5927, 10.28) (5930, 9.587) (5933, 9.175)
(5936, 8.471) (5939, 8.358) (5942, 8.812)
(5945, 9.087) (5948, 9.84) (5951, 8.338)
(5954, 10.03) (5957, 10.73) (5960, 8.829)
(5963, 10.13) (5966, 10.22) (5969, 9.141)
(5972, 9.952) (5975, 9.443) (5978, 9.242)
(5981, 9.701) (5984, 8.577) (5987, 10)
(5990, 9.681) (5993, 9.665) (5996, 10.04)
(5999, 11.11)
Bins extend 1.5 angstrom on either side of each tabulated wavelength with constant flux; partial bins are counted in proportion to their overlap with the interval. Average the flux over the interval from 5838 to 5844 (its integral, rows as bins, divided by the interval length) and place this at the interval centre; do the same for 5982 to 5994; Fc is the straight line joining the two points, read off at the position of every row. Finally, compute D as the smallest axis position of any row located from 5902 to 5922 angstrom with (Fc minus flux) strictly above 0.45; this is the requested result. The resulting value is 5903 angstrom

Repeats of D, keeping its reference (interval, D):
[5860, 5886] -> 5861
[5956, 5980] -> 5960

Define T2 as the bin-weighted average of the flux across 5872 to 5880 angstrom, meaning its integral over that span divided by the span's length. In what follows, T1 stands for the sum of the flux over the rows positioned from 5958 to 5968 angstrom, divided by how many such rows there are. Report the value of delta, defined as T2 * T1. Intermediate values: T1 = 9.73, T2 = 9.77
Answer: 95.0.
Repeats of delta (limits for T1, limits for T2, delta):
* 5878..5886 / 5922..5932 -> 91.6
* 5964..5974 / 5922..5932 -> 93.8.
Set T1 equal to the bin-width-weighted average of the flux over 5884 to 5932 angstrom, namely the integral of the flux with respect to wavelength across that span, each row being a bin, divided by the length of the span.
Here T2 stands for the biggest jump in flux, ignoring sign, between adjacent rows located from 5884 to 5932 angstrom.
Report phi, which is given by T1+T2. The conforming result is 11.1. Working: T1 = 9.01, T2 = 2.07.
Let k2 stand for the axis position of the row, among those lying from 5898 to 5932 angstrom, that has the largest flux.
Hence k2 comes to 5918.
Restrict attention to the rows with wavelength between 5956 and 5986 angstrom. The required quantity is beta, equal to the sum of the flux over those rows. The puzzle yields 96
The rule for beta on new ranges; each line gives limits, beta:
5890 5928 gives 116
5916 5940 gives 75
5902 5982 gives 255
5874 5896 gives 63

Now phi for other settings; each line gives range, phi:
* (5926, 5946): 9.8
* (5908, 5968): 11.4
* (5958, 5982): 10.9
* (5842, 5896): 11.7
